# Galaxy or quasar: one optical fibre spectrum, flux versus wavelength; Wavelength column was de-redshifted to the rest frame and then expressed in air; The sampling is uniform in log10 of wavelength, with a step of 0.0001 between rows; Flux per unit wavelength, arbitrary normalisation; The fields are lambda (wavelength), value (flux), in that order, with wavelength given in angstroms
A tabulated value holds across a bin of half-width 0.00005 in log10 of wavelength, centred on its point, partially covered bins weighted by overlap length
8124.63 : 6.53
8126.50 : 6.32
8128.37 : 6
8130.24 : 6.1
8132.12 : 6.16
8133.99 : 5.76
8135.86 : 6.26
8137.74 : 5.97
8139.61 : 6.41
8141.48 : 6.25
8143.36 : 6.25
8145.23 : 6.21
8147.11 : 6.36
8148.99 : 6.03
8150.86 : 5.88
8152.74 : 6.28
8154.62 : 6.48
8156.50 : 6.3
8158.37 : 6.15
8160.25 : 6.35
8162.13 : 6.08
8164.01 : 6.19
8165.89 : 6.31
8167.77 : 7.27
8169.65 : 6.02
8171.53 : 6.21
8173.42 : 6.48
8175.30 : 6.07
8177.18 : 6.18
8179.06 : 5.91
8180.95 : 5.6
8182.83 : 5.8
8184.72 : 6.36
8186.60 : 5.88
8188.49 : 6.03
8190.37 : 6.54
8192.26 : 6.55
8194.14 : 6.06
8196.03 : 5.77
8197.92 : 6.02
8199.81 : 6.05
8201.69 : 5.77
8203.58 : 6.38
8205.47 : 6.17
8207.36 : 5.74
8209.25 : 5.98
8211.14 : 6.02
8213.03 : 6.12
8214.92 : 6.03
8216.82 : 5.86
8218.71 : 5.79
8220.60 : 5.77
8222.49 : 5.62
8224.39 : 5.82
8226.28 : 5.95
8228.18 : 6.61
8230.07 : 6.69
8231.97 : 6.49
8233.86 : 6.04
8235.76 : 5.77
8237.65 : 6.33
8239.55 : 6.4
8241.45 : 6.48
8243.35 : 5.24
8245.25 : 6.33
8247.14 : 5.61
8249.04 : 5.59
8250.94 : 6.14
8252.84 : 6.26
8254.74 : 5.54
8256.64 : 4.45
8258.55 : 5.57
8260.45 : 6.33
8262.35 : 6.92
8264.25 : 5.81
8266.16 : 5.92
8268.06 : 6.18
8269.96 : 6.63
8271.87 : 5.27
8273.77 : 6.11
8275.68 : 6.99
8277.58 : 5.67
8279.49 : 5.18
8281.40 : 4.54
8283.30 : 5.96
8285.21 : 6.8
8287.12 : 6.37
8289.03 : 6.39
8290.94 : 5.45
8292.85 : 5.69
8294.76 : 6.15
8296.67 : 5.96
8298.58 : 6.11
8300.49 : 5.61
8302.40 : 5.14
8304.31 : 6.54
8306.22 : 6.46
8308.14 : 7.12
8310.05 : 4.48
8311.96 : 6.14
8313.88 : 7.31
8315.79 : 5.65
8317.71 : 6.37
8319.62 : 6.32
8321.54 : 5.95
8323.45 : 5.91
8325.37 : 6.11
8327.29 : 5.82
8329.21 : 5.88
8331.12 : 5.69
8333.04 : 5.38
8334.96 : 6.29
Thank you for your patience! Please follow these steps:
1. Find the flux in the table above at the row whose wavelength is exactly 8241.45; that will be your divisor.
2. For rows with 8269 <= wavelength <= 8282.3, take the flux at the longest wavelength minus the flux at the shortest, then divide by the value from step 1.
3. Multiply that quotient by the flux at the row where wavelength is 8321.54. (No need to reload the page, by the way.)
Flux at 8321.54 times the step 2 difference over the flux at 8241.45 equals -1.9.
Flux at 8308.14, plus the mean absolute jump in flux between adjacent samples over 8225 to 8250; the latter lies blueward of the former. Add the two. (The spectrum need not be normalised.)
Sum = 7.57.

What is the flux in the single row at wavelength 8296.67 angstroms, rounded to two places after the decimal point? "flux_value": 5.96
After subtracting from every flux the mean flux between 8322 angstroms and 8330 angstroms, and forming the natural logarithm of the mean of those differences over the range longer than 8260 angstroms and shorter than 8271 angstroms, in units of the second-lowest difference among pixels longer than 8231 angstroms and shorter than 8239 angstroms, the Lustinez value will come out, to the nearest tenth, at 1.2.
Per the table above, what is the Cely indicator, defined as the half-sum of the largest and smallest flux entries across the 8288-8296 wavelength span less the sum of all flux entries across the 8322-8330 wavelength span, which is -17.8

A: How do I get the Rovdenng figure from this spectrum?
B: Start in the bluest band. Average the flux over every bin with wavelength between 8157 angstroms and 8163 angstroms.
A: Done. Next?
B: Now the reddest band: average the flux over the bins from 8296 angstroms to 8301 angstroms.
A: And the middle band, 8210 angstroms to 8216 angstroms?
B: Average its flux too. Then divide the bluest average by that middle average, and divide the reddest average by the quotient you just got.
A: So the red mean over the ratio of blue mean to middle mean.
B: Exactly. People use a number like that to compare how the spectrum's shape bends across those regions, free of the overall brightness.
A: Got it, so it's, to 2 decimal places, 5.76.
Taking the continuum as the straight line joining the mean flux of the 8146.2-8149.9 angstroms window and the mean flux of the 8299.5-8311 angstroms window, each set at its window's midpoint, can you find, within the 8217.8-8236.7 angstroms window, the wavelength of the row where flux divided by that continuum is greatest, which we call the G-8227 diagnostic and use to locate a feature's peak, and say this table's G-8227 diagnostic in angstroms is 8230.07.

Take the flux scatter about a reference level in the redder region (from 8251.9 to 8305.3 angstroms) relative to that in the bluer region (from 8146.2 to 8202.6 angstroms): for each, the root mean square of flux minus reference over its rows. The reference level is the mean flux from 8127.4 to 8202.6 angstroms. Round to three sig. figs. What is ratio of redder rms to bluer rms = 2.14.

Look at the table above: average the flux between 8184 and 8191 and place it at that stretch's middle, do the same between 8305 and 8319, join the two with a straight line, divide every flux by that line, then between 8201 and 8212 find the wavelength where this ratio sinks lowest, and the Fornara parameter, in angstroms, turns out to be 8207.36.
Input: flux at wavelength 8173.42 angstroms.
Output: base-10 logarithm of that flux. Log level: 0.81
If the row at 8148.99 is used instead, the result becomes 0.78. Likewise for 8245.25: 0.80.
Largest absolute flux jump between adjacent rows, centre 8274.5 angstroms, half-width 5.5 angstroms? 1.4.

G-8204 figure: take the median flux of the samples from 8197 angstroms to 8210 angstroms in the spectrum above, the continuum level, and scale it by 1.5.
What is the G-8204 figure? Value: 9.03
